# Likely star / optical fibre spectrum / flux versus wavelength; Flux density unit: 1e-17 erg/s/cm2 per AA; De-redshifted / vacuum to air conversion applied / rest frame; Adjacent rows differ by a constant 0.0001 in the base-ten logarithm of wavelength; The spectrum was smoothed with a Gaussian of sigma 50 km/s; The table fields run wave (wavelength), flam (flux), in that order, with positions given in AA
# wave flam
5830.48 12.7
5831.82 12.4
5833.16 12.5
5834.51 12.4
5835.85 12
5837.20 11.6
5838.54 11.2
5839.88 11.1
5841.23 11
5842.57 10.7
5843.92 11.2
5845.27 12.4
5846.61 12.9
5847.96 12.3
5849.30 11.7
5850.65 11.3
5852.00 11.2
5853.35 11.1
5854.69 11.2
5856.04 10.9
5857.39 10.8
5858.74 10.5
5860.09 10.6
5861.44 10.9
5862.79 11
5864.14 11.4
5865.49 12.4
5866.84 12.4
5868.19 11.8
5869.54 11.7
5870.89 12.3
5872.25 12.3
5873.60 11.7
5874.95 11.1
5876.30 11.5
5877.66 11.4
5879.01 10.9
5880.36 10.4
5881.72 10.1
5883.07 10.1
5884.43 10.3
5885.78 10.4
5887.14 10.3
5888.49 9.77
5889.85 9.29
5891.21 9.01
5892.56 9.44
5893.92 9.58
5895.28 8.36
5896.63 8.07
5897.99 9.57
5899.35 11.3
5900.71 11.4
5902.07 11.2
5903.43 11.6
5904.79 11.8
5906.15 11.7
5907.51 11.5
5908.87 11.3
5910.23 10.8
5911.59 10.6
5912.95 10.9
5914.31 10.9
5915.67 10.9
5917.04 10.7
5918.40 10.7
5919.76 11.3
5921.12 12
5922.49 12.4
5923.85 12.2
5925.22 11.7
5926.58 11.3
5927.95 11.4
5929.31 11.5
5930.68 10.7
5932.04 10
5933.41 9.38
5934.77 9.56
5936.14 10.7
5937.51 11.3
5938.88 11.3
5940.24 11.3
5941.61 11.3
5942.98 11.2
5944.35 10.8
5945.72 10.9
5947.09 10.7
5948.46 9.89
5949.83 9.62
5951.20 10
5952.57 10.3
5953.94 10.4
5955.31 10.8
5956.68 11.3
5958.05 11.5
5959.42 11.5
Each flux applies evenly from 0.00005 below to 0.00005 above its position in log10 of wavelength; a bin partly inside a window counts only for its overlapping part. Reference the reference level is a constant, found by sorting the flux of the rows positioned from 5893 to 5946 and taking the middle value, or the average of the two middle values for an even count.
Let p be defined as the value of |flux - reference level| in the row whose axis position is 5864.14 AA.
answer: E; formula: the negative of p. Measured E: -0.20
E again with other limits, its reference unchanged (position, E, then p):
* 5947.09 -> -0.50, 0.5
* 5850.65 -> -0.10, 0.1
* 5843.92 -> 0.00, 0.0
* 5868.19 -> -0.60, 0.6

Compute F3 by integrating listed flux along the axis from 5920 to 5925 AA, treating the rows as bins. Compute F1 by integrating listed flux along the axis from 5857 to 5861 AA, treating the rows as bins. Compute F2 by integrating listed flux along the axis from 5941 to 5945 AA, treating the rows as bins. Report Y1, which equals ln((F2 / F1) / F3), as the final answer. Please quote -4.06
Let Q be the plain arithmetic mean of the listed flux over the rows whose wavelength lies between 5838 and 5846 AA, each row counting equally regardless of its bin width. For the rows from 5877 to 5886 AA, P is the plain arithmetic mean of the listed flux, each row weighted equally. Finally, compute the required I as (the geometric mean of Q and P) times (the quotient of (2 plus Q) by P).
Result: 13.7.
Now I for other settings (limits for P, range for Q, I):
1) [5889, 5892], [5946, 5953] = 12.7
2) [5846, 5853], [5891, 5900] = 10.0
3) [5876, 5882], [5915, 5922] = 13.3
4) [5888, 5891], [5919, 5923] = 15.5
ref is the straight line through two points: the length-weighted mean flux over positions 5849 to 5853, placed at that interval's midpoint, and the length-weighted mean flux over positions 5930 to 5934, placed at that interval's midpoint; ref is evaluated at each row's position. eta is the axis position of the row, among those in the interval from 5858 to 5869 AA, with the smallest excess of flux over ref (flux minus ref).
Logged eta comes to 5858.74 AA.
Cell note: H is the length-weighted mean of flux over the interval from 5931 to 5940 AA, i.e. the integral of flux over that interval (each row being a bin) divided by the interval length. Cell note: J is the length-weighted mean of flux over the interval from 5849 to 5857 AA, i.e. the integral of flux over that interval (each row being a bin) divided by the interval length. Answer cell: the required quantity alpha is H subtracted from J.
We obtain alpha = 0.8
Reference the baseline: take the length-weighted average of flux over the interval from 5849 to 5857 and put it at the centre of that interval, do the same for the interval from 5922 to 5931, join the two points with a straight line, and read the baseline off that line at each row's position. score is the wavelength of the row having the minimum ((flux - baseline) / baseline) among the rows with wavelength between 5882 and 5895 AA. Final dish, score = 5891.21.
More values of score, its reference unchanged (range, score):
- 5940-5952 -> 5949.83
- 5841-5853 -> 5842.57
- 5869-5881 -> 5880.36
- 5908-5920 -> 5911.59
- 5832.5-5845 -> 5842.57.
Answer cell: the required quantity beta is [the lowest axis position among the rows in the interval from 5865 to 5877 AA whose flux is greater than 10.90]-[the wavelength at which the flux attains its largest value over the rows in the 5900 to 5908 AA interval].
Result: -39.3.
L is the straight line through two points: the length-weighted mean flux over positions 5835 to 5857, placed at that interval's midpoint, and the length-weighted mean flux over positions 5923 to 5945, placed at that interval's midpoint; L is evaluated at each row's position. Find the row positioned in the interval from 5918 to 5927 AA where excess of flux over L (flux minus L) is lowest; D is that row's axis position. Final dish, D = 5918.40 AA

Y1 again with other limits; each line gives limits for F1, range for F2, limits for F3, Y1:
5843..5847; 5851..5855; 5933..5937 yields -3.76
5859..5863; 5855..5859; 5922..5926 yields -3.88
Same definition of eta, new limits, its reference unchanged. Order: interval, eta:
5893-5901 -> 5896.63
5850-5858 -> 5857.39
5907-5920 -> 5911.59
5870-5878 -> 5874.95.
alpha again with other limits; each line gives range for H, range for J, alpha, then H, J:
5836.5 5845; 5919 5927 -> 0.6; 11.2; 11.8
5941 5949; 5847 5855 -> 0.7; 10.8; 11.5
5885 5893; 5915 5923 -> 1.6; 9.7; 11.3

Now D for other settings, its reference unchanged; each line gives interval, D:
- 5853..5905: 5896.63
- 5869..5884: 5881.72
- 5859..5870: 5860.09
